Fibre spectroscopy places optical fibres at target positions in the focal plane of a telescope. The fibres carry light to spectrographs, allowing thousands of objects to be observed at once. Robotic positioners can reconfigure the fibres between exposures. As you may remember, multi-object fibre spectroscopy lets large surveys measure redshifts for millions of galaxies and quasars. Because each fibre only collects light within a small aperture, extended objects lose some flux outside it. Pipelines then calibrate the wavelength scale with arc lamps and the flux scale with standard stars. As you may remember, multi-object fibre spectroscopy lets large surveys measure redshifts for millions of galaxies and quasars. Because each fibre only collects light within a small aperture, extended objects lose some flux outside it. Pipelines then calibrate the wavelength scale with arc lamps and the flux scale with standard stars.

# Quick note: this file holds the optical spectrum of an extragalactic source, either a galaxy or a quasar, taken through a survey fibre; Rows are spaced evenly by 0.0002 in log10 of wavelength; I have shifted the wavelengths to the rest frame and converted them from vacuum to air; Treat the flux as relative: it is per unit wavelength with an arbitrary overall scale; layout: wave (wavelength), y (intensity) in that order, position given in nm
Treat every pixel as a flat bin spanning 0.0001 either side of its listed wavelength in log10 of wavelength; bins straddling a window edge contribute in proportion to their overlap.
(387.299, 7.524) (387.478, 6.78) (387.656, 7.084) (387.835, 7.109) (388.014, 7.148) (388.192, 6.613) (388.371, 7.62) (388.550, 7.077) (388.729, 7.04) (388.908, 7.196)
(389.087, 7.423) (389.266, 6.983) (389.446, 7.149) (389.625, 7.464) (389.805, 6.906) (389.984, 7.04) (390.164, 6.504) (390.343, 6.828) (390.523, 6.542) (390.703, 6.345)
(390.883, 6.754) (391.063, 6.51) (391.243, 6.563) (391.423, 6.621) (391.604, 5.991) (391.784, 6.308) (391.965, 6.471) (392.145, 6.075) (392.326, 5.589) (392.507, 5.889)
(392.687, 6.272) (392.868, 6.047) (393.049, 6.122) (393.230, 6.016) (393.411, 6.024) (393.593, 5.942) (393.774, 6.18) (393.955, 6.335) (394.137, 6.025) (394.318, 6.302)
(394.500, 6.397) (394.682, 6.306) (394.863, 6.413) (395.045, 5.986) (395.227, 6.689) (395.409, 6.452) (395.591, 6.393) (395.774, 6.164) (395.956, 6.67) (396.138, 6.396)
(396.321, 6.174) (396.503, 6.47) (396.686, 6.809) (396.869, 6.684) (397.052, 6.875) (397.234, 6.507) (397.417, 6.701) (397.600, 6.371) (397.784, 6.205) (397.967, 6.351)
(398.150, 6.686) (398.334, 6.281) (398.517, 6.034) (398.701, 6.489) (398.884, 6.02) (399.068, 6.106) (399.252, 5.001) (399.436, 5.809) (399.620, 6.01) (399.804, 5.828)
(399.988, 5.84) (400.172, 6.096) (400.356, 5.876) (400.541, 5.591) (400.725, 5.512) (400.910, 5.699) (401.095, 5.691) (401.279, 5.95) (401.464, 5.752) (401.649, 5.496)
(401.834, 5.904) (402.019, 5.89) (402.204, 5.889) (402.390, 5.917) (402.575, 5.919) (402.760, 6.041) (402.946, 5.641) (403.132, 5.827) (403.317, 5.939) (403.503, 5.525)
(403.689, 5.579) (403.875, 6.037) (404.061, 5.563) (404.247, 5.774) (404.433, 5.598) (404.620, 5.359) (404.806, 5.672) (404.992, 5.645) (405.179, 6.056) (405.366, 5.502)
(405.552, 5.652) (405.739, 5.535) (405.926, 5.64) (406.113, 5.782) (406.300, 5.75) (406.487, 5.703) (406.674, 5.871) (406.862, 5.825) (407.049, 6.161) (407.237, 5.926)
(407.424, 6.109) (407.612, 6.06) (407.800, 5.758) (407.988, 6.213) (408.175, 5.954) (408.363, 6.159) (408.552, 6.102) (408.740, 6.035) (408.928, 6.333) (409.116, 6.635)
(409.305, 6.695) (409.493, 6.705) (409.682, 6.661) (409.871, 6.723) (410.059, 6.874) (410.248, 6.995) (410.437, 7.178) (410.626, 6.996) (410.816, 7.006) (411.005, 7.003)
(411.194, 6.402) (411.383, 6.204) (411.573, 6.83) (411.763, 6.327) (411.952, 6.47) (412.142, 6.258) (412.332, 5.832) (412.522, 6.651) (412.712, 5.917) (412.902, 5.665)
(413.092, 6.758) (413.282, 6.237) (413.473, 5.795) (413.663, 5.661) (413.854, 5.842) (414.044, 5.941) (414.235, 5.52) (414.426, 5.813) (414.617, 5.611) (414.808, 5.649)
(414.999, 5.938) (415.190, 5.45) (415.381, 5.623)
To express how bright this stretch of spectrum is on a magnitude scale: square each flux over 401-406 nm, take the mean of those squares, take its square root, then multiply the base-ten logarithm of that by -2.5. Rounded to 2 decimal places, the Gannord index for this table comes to -1.90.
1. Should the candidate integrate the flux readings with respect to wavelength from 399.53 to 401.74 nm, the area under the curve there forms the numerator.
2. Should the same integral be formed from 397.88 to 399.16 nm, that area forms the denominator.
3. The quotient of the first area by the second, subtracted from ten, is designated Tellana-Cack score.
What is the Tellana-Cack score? 8.4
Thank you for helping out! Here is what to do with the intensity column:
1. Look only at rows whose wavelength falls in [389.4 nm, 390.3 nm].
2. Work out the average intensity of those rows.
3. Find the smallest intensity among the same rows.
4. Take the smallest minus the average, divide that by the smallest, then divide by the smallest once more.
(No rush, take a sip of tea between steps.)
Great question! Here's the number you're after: -0.012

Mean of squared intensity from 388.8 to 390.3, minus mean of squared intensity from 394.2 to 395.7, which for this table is 9.7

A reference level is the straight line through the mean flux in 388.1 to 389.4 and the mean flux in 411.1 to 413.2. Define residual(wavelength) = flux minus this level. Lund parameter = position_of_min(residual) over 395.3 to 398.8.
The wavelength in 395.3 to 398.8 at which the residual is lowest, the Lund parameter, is 398.517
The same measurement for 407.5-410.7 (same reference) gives 407.800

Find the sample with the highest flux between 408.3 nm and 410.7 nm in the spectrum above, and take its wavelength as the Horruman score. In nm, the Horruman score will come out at 410.437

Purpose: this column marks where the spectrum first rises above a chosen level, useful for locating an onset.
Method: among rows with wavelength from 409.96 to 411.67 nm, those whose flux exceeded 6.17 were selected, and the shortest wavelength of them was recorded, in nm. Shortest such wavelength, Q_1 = 410.059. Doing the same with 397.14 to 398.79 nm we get 397.234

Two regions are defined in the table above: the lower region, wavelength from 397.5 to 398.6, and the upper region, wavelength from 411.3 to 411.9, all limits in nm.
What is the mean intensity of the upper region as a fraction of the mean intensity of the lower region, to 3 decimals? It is 1.021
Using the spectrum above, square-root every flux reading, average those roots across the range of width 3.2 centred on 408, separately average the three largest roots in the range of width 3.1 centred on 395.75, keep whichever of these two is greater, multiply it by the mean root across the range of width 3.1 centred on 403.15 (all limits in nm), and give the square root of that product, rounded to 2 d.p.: 2.50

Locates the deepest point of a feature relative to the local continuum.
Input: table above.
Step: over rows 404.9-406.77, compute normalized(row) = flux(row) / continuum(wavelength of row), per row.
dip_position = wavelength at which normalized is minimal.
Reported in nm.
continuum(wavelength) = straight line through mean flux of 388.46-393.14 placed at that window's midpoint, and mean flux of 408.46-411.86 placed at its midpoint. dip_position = 405.366 nm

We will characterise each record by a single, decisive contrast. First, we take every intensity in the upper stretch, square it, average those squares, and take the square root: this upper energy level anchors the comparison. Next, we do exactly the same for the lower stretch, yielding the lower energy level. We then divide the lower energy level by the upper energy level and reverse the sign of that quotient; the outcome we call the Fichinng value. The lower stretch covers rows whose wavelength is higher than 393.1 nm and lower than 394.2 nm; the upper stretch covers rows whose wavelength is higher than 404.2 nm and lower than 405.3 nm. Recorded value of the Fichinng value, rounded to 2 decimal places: -1.07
